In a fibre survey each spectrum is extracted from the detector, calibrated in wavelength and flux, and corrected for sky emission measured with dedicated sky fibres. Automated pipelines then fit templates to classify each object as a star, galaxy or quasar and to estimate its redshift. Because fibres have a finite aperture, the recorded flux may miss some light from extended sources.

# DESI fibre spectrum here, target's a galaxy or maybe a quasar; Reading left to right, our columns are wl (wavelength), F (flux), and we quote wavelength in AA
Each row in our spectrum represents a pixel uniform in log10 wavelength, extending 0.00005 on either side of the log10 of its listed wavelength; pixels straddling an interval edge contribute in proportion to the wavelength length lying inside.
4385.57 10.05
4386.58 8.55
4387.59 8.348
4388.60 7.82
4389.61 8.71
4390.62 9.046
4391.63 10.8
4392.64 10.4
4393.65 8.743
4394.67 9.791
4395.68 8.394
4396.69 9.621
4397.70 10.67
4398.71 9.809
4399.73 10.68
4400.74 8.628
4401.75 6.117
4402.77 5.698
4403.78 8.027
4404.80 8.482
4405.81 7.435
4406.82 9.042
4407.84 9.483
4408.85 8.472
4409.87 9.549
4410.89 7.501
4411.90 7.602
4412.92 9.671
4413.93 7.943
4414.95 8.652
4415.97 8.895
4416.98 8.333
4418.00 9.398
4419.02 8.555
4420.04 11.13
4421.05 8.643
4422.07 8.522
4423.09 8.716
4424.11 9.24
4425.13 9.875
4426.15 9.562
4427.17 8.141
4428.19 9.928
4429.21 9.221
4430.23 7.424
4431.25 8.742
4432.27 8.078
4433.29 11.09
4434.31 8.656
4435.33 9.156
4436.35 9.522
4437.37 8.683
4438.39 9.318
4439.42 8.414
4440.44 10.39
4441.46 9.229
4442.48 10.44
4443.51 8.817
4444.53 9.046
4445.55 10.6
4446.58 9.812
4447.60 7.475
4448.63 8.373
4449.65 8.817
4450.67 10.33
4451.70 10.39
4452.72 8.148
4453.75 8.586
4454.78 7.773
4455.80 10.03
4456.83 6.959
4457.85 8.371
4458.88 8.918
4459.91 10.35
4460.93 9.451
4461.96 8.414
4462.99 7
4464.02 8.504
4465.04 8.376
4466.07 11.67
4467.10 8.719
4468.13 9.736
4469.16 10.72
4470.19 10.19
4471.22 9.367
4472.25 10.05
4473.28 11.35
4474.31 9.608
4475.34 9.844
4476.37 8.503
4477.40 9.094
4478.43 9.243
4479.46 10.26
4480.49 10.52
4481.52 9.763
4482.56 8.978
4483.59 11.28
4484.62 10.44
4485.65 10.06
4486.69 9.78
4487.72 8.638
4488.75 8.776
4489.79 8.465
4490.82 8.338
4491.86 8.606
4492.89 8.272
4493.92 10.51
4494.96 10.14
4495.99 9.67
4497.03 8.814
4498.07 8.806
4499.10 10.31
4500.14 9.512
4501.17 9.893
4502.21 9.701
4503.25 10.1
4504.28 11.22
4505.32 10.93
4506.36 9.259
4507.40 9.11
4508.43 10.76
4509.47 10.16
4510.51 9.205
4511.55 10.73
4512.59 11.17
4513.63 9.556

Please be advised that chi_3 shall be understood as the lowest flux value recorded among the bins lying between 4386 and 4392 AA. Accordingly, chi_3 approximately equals 7.82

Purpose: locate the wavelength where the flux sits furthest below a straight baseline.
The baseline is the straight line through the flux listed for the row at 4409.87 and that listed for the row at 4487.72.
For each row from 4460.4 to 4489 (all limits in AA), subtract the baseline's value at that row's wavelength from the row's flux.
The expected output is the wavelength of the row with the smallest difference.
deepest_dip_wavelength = 4462.99 AA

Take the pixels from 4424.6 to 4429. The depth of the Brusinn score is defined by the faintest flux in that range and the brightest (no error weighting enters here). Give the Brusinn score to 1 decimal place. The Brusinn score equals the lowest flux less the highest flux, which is -1.8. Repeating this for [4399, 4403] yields -5.0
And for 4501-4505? -1.5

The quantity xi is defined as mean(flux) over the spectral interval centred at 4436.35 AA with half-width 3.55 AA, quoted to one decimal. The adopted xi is 9.3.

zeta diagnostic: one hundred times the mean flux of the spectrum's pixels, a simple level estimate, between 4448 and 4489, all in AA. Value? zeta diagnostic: 938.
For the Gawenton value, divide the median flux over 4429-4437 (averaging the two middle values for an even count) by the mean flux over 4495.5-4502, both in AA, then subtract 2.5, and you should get -1.56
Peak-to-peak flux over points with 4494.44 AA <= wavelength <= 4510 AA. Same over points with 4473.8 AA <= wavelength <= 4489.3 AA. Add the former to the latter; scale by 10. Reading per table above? 52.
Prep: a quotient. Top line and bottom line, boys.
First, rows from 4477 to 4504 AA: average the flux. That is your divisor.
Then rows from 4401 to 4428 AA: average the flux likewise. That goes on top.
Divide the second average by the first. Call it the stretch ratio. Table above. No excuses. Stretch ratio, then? 0.898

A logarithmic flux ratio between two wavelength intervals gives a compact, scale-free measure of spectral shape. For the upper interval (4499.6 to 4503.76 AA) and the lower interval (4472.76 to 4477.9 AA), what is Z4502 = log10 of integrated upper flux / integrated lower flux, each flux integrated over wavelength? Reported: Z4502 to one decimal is -0.1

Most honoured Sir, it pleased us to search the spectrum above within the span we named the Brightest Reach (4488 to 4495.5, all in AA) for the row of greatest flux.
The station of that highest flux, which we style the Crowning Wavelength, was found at 4493.92 AA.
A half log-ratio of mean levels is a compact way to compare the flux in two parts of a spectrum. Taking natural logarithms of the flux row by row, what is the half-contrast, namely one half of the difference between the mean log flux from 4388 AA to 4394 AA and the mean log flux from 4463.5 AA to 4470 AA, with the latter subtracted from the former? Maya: -0.02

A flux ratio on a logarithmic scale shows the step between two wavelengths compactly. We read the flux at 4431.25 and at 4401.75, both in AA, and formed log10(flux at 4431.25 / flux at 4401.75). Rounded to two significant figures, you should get 0.16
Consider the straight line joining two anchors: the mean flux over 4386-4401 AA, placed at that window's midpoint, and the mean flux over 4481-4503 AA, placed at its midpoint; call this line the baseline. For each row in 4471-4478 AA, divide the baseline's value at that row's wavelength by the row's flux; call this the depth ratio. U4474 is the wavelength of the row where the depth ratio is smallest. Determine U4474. 4473.28 AA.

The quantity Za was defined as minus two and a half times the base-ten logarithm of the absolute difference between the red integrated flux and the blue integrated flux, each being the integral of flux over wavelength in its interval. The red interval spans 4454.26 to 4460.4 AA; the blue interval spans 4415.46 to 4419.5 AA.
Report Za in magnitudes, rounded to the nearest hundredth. -3.14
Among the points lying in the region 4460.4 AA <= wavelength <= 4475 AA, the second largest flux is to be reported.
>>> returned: 11.35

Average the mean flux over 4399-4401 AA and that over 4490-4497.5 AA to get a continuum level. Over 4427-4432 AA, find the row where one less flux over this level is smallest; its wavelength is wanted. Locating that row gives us 4428.19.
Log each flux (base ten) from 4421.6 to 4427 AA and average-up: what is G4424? 0.96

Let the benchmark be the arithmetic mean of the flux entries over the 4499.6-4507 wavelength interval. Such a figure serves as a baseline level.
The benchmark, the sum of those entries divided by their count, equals 10.1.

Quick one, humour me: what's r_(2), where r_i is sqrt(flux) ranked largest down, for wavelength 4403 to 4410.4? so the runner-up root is 3.08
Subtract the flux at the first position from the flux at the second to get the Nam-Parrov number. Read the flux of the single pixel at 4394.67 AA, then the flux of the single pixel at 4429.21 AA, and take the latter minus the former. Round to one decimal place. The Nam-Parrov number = -0.6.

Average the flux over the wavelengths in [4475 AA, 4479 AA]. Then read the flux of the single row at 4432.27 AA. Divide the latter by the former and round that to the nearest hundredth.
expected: 0.88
